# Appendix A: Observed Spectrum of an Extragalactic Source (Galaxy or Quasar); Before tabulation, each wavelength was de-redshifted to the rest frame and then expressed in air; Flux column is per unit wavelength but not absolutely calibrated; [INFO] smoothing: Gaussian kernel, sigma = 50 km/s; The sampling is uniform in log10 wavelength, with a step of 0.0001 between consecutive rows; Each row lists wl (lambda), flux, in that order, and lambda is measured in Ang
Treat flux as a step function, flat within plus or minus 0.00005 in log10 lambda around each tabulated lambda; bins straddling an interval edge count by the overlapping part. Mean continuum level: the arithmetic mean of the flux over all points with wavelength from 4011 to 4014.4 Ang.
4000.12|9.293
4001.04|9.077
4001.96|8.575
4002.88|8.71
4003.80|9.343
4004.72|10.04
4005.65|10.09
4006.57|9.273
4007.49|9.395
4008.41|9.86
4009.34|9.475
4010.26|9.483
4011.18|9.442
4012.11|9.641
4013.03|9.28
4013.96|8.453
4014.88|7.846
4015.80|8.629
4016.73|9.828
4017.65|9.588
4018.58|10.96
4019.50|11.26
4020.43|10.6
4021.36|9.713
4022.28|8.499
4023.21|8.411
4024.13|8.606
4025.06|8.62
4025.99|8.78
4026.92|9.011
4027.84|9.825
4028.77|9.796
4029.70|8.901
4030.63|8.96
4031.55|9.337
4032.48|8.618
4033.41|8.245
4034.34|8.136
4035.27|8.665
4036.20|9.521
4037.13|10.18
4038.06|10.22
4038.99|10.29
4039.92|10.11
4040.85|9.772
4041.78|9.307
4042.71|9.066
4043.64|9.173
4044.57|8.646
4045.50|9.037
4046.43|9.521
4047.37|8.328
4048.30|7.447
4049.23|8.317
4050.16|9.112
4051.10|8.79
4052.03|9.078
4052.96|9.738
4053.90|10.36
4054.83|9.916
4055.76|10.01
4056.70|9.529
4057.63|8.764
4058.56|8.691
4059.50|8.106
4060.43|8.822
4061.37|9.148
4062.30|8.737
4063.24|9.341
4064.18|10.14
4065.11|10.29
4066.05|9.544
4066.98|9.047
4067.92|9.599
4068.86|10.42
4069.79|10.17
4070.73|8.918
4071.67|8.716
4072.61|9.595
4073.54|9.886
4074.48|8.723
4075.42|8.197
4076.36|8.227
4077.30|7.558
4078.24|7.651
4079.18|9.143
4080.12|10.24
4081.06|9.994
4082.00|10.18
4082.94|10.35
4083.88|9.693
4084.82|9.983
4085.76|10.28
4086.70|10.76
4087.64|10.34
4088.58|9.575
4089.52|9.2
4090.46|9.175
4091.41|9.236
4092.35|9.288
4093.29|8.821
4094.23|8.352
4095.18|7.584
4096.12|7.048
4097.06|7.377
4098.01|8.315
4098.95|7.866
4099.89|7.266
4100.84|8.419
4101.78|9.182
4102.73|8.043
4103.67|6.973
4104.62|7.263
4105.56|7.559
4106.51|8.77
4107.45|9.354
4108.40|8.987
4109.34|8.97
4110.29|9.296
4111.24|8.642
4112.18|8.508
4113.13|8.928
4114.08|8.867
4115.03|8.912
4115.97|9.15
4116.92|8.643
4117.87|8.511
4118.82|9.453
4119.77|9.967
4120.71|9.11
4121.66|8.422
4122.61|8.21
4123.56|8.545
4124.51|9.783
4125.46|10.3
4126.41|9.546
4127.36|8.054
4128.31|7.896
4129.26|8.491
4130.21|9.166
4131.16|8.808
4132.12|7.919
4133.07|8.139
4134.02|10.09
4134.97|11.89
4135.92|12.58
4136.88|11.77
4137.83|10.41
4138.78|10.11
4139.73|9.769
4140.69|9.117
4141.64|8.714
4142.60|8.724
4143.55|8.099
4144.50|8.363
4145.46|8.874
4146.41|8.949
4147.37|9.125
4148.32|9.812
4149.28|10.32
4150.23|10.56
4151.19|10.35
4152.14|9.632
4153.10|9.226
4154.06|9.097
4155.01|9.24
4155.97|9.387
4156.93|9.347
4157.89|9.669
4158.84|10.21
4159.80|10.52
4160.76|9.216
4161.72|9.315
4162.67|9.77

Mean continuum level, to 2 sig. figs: 9.2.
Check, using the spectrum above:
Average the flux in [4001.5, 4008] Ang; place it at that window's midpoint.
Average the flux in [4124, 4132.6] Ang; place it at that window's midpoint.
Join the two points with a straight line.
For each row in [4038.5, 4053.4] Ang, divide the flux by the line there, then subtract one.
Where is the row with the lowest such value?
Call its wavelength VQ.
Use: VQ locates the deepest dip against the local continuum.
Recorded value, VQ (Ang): 4048.30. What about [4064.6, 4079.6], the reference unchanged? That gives 4077.30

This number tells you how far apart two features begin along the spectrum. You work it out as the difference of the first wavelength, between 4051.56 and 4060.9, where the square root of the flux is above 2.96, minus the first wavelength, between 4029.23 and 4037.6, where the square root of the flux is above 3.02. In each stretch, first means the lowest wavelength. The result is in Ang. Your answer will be 20.5 Ang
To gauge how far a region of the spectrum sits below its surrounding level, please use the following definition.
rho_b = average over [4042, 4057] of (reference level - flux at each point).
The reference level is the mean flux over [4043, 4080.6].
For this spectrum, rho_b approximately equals -0.01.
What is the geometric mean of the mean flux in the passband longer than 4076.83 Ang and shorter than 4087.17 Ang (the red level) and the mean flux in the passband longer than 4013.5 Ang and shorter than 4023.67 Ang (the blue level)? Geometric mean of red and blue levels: 9.5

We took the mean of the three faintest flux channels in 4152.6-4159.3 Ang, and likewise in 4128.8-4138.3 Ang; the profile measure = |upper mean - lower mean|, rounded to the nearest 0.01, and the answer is 1.00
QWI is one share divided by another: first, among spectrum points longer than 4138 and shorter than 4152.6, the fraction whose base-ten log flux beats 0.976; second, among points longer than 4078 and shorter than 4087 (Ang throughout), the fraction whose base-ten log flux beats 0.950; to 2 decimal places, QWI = 0.52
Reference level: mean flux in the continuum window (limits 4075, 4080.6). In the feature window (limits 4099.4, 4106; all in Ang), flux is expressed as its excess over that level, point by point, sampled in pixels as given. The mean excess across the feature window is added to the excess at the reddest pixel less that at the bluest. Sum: -0.4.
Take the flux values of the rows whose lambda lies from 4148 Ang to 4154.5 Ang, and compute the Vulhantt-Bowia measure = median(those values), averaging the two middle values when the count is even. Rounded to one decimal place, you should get 9.8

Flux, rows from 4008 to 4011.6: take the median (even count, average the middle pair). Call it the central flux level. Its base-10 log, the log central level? 0.977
